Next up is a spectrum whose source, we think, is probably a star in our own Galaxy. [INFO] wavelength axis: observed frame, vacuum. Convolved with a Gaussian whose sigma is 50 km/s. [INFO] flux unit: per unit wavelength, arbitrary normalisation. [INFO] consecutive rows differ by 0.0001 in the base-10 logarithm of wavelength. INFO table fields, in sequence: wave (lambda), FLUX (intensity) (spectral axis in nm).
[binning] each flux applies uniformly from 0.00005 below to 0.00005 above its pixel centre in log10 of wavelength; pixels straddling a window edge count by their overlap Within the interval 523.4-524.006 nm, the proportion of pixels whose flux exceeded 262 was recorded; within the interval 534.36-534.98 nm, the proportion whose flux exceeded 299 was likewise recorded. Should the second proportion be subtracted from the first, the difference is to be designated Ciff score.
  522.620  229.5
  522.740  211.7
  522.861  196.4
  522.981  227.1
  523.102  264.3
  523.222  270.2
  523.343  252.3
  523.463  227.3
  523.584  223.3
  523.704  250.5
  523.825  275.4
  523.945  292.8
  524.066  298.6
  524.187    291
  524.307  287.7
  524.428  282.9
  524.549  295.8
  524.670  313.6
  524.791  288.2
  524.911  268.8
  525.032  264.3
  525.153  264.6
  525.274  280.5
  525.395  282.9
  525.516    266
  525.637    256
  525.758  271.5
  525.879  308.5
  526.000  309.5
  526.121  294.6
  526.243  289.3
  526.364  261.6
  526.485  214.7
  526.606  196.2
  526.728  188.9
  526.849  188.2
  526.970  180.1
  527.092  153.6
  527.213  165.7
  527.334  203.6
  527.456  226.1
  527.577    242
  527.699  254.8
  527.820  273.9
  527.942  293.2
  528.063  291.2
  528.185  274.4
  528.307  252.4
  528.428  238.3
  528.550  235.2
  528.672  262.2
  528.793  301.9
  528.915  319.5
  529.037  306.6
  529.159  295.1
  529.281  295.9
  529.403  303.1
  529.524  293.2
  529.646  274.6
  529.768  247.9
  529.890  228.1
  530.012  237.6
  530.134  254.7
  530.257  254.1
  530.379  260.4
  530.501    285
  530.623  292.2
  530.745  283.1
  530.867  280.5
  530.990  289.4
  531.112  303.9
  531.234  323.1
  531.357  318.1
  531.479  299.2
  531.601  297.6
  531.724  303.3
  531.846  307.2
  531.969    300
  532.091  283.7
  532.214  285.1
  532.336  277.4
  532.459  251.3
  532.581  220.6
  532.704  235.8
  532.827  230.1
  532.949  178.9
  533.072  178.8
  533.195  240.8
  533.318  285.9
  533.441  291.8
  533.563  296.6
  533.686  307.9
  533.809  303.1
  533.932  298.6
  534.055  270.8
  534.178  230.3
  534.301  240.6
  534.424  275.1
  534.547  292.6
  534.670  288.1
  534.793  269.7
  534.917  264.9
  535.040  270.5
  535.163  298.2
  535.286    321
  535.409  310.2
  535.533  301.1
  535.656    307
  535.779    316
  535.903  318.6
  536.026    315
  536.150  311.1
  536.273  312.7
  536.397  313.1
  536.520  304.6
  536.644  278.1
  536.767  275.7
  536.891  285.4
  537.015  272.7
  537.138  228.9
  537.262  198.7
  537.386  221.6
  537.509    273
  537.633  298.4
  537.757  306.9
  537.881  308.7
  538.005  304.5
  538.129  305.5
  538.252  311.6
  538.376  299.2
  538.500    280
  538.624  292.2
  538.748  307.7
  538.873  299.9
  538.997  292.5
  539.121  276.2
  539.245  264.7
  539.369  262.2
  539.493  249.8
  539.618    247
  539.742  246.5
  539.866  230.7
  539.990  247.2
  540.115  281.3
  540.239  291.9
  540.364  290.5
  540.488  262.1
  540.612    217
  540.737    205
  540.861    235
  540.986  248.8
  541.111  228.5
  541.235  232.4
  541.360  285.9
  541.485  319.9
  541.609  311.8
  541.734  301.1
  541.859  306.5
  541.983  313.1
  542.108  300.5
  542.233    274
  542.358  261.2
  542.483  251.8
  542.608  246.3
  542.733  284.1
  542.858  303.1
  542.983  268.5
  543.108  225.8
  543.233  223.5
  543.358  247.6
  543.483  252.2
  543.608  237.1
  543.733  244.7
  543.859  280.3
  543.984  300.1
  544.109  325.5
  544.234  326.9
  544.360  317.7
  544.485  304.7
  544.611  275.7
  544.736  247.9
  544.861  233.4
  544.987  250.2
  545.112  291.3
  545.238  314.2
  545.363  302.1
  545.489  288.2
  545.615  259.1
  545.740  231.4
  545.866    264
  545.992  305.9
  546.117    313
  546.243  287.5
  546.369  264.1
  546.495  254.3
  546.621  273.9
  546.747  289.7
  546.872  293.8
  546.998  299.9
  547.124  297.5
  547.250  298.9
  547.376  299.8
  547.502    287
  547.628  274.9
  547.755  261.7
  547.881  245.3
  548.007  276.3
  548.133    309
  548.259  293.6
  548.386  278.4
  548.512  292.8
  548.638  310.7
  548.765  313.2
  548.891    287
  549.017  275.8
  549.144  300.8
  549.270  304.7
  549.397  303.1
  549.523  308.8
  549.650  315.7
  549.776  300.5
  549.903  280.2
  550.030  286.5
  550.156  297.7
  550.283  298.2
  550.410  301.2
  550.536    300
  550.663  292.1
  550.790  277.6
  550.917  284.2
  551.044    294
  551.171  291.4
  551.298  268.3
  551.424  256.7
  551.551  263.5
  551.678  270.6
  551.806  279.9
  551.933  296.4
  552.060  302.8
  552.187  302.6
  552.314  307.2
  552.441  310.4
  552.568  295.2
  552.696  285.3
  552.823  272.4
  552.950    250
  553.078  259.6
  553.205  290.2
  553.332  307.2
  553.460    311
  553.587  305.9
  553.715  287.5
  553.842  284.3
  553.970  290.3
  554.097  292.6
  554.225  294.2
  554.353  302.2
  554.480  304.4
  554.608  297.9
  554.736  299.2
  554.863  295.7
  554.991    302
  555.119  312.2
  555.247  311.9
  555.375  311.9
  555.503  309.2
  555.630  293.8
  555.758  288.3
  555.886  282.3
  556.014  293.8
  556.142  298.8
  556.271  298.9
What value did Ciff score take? 0.4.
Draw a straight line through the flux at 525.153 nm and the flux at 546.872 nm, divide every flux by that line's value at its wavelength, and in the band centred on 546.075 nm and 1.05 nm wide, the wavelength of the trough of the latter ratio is 545.740 nm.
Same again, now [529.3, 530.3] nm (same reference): 529.890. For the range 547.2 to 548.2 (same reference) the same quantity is 547.881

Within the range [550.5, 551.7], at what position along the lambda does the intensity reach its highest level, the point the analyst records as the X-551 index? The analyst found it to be 550.536 nm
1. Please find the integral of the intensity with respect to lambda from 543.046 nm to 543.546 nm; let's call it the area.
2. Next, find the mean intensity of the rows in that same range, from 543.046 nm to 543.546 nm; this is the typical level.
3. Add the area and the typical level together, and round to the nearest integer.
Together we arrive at 356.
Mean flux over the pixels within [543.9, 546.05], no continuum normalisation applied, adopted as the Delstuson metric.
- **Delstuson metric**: 285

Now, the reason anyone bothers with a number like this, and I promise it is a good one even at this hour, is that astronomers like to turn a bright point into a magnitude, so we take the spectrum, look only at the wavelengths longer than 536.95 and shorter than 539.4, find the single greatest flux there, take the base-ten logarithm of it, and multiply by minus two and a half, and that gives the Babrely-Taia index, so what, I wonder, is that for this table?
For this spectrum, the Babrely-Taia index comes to -6.23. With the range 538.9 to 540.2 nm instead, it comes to -6.17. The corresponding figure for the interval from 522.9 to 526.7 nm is -6.24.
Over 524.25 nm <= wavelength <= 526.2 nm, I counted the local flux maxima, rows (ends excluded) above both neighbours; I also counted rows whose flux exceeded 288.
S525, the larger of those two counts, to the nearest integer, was 6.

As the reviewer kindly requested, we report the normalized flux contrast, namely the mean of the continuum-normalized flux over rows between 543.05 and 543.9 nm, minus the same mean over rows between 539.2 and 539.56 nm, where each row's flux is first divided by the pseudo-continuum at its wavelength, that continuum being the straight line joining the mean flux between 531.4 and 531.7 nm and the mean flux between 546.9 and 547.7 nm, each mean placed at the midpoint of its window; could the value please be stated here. -0.04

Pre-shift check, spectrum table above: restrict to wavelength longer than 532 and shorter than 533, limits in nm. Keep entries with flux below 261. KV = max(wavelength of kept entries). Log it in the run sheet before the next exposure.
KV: 532.949 nm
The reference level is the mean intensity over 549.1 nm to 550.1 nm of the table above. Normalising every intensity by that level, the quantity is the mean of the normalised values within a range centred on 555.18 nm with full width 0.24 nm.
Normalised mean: 1.04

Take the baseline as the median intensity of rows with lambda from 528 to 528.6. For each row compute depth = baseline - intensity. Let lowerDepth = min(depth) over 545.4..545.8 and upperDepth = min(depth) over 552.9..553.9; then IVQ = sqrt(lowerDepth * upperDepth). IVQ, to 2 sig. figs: 46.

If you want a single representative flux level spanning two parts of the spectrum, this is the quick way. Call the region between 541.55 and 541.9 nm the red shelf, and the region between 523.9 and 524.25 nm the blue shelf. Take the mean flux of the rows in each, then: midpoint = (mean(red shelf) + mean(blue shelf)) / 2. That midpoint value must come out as 300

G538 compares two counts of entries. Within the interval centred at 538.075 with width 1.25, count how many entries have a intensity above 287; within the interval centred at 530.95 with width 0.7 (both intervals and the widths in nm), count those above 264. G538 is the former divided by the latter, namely 1.3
